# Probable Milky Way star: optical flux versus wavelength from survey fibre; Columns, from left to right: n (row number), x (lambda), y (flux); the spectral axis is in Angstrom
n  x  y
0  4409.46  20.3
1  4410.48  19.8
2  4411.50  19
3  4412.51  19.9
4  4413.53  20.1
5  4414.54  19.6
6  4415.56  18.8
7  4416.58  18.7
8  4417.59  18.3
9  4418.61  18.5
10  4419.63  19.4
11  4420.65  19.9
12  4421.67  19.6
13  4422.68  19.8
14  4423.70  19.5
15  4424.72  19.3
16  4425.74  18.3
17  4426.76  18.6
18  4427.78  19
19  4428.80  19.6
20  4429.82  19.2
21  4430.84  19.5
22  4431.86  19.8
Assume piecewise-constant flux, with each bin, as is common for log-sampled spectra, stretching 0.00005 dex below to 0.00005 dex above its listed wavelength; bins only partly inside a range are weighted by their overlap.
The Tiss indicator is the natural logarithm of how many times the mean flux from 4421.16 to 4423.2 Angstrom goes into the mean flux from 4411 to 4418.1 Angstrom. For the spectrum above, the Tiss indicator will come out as -0.03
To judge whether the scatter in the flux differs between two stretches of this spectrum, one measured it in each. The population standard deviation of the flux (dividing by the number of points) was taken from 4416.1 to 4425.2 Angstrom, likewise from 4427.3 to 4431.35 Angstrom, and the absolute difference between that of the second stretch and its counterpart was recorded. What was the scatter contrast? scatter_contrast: 0.31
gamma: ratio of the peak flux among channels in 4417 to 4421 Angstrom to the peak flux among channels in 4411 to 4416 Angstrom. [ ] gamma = 0.990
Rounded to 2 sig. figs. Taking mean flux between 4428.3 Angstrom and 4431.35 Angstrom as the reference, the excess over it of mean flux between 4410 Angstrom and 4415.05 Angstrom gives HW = 0.25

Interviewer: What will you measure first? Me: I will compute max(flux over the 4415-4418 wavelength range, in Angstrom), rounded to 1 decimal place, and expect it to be 18.8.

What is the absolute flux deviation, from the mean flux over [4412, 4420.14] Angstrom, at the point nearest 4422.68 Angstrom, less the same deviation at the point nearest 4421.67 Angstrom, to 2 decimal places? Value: 0.20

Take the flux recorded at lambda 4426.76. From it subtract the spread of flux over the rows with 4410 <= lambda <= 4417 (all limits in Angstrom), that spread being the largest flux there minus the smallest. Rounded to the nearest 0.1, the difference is 17.2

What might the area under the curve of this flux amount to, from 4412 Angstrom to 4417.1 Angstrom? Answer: 99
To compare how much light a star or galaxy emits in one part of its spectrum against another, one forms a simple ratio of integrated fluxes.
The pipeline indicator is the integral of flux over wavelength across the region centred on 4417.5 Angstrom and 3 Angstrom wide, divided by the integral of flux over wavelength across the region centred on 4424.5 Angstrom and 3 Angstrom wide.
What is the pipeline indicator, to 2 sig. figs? 0.97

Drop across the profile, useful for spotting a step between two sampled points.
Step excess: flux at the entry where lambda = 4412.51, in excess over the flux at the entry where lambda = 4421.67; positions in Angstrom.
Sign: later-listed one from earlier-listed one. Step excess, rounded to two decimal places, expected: 0.30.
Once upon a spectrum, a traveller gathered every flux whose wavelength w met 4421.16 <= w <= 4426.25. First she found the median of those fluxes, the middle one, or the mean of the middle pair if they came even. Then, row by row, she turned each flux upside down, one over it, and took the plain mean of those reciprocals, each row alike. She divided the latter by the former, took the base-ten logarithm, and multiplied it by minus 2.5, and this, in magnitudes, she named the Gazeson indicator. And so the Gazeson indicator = 6.438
